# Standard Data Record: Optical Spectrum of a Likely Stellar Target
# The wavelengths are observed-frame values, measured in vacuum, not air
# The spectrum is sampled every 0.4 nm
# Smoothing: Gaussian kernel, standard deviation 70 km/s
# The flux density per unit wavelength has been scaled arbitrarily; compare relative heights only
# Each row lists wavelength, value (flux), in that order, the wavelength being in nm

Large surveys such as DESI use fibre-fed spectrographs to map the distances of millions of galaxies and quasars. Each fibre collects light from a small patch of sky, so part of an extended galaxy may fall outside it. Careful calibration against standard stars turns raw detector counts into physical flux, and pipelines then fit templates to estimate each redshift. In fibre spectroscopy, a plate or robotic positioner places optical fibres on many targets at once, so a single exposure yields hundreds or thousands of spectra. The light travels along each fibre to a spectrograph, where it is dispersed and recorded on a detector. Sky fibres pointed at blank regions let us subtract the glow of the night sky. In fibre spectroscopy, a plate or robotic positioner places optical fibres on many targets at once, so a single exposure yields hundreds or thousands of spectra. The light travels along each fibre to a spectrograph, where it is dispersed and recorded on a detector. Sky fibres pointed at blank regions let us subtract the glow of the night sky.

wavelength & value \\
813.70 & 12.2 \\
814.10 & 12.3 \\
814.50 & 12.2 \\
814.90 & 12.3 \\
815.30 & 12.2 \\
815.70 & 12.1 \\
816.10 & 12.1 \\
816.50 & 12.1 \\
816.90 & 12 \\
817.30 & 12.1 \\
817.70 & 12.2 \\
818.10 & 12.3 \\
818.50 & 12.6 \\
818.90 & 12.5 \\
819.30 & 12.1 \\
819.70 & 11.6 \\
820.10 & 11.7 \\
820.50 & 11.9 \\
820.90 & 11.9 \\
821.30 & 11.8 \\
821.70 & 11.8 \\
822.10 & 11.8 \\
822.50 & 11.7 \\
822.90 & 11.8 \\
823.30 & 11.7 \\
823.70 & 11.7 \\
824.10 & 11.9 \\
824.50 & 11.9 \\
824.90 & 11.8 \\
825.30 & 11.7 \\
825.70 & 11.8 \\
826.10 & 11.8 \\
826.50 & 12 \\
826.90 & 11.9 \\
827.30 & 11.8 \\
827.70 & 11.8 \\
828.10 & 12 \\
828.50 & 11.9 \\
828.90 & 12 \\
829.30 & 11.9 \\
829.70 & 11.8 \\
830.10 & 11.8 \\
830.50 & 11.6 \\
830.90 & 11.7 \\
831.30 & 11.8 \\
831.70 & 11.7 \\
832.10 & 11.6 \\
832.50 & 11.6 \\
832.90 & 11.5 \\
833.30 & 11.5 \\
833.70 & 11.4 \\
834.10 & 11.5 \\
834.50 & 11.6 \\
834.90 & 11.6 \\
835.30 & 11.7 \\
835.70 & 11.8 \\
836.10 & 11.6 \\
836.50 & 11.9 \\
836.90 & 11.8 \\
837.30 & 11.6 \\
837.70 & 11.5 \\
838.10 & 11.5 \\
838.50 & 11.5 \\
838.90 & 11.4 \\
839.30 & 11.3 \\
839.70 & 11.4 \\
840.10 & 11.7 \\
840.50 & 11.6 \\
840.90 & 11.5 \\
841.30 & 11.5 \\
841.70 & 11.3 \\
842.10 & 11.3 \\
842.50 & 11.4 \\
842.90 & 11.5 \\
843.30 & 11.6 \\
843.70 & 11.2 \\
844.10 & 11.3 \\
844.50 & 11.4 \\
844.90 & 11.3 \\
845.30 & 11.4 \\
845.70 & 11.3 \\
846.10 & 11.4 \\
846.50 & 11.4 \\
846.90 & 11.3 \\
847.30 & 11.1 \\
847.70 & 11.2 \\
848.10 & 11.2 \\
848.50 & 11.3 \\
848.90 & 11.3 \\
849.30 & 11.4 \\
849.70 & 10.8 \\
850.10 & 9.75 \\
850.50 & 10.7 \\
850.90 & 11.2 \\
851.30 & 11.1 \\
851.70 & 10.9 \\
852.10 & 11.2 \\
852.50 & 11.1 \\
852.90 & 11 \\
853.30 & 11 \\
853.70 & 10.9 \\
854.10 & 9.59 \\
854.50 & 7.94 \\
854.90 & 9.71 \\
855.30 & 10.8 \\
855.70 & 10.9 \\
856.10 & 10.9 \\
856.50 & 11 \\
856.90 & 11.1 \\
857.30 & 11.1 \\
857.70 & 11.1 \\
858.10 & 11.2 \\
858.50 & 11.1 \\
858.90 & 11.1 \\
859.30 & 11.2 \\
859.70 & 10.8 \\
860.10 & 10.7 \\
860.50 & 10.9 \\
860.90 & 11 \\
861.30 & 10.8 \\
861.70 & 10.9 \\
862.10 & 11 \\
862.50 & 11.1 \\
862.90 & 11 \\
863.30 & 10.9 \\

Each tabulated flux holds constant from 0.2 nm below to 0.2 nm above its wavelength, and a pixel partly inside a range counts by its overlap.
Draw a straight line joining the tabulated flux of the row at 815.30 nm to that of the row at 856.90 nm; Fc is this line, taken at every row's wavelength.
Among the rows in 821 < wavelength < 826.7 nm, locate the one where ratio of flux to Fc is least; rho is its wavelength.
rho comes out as 822.50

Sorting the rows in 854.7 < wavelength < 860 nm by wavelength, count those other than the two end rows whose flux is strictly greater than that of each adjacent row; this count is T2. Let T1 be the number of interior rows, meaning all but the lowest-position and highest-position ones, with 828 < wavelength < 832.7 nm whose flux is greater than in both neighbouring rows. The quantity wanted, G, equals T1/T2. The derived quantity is 1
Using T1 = 2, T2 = 2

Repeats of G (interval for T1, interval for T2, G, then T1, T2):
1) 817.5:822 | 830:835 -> 1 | 1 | 1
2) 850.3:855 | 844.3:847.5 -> 2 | 2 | 1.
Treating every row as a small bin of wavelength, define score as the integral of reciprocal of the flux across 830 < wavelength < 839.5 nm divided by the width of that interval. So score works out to 0.086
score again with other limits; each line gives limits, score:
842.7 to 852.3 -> 0.090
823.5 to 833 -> 0.085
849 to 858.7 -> 0.094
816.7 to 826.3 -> 0.084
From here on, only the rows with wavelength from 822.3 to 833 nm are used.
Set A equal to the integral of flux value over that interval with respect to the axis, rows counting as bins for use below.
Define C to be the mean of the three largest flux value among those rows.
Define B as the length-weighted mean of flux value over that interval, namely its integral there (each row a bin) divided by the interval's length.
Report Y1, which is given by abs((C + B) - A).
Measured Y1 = 102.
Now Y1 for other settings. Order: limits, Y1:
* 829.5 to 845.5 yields 161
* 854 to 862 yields 64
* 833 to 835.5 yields 6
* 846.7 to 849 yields 3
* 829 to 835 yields 46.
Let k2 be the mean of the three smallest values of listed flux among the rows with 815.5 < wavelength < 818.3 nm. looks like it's 12.1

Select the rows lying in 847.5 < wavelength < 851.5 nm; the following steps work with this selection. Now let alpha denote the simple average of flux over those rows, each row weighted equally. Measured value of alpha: 11.0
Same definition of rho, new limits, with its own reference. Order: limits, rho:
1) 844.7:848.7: 847.30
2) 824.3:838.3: 833.70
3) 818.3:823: 819.70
